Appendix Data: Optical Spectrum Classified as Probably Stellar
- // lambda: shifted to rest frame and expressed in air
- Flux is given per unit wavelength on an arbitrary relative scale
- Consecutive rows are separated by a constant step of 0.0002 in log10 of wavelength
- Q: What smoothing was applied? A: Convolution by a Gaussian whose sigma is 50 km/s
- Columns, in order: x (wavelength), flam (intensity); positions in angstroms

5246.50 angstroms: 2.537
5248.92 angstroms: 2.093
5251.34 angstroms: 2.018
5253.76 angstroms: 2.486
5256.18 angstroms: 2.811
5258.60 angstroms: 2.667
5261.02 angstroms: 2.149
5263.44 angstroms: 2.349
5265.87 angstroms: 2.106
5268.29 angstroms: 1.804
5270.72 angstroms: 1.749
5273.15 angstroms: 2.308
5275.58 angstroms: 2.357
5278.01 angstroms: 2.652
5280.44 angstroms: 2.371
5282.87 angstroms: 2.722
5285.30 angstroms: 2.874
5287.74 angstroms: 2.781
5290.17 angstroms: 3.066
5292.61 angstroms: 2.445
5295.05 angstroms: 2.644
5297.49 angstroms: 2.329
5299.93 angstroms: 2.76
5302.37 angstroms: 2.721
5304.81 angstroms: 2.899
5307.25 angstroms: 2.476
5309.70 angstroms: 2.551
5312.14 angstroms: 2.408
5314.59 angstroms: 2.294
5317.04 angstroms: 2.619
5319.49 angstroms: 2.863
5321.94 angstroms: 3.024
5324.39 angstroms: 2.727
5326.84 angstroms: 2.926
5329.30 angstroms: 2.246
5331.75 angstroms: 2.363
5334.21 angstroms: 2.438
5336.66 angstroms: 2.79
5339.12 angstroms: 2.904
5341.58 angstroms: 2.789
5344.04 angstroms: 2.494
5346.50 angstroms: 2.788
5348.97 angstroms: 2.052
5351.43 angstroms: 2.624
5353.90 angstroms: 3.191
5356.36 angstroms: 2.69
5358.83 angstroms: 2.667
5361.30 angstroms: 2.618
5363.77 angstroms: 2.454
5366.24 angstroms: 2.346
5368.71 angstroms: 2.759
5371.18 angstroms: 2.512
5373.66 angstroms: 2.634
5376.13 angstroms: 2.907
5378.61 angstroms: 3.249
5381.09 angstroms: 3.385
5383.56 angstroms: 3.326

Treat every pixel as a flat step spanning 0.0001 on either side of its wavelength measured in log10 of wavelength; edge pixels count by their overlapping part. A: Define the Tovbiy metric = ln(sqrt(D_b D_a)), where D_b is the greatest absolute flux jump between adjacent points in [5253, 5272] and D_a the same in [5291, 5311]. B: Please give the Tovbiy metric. -0.75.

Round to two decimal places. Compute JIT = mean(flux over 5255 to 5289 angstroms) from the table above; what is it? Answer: 2.41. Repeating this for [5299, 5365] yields 2.64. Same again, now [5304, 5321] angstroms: 2.59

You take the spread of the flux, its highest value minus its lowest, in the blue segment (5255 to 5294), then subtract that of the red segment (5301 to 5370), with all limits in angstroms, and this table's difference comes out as 0.18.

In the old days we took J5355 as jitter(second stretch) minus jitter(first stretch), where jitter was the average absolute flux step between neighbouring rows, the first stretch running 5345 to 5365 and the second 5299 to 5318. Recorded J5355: -0.19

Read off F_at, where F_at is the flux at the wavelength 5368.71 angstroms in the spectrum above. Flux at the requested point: 2.759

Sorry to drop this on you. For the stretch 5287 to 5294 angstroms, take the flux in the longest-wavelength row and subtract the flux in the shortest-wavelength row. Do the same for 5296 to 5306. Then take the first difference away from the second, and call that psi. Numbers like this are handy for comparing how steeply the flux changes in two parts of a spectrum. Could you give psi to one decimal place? 0.9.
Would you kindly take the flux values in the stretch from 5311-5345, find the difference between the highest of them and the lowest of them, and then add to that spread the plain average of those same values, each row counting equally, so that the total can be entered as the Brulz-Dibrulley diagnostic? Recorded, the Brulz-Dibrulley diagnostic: 3.41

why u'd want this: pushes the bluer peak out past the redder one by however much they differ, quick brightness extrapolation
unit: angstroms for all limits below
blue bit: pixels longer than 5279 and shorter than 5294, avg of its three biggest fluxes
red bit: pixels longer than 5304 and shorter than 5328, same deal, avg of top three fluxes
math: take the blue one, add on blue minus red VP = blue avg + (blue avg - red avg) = 2.9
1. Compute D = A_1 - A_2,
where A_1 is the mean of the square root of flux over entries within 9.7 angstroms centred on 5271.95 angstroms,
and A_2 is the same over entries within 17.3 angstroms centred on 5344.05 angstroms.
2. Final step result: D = -0.19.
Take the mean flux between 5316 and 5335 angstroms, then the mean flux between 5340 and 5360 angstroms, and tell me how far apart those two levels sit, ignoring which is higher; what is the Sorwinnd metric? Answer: 0.01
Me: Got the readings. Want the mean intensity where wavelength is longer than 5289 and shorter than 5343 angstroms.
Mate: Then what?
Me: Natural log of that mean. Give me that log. 0.97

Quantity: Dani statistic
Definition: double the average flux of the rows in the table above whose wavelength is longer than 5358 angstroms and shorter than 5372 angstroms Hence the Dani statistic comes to 5.12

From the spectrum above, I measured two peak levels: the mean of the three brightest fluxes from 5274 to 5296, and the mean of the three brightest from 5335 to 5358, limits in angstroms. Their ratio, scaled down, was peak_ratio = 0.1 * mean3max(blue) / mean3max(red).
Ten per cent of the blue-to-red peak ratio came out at 0.098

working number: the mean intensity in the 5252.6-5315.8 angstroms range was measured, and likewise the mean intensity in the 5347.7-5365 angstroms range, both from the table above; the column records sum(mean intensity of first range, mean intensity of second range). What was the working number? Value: 5.11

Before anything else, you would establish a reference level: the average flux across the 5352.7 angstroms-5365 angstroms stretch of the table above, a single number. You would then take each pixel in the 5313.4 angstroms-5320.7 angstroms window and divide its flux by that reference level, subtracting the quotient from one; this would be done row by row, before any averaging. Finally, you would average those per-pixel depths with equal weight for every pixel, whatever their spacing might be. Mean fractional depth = 0.048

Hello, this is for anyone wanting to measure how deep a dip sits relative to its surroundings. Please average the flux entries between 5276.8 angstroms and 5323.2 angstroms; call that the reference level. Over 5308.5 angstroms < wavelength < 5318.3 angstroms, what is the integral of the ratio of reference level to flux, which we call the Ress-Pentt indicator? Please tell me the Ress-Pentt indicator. 10.6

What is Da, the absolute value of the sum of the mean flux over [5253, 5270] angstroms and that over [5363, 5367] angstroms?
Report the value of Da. 4.7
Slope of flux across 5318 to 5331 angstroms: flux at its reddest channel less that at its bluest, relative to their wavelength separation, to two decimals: -0.06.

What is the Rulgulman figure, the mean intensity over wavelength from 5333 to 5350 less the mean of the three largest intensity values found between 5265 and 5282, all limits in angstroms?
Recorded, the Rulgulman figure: 0.15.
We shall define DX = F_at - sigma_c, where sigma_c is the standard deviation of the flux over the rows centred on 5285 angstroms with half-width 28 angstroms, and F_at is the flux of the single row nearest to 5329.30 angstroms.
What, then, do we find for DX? 1.92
